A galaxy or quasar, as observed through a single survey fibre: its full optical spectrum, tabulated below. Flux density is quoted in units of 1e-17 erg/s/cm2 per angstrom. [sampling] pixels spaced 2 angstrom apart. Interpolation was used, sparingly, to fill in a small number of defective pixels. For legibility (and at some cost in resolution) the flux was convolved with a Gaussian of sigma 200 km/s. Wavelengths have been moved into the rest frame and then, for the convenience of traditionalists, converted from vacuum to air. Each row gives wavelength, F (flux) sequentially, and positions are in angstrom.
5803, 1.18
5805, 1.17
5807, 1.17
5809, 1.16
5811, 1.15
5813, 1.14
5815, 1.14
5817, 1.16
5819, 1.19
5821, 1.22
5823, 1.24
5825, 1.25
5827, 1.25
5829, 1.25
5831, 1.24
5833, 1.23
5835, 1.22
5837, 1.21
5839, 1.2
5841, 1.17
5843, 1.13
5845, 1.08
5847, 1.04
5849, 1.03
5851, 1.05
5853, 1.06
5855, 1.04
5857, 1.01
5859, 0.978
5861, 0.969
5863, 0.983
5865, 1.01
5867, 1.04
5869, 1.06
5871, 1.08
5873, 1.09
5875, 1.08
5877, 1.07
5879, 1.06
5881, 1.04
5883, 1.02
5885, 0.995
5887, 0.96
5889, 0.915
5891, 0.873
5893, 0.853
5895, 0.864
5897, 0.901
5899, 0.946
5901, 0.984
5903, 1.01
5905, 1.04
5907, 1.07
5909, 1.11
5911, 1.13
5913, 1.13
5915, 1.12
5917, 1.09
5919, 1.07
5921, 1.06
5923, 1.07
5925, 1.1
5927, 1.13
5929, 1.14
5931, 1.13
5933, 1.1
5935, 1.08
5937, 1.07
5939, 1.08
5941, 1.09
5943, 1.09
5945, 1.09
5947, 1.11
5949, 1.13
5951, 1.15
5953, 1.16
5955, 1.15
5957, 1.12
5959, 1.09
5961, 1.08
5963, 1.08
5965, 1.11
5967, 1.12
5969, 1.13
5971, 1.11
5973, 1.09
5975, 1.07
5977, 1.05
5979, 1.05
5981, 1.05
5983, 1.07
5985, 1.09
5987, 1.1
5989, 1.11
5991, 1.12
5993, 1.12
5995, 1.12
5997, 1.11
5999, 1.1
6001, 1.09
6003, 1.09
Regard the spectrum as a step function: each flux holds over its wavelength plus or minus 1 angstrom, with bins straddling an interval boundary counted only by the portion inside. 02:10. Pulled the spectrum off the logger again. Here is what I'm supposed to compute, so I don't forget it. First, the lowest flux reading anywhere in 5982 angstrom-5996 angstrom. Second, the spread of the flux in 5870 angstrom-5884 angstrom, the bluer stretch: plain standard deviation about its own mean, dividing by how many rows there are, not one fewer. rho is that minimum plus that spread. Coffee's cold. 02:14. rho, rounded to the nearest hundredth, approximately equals 1.09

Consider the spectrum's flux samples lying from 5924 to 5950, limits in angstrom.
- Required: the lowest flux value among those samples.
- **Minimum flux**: 1.07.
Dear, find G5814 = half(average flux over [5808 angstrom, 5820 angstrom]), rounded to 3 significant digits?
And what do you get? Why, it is 0.578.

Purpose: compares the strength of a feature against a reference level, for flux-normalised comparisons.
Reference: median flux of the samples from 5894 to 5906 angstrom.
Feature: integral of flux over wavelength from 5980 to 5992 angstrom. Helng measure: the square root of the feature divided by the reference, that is 3.68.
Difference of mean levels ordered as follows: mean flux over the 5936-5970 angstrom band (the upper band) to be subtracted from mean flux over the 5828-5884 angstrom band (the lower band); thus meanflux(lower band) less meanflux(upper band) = -0.02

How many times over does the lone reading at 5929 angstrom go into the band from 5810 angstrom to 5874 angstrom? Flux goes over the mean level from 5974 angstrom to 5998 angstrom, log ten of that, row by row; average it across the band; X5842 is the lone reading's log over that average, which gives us 1.7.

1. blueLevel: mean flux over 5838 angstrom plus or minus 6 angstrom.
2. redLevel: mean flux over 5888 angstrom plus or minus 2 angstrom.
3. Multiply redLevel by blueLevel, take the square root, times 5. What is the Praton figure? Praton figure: 5.29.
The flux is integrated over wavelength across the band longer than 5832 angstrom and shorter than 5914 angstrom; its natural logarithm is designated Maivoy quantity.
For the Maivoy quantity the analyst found 4.4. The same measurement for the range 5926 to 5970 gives 3.9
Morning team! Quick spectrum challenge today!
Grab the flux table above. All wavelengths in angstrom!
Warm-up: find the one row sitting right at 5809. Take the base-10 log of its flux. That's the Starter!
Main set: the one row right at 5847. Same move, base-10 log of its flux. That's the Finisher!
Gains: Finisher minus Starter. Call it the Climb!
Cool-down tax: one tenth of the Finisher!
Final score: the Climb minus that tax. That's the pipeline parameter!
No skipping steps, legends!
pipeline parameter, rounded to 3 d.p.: -0.049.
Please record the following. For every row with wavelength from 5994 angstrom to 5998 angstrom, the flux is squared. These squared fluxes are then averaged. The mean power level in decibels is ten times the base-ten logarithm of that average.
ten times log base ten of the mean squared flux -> 0.95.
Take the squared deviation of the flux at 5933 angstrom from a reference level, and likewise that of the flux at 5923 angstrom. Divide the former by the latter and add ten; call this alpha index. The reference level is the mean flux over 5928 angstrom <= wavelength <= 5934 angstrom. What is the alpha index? 10.19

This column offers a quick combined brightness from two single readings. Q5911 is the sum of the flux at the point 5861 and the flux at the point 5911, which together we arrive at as 2.10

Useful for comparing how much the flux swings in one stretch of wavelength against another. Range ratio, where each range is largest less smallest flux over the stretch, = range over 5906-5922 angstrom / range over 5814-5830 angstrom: 0.64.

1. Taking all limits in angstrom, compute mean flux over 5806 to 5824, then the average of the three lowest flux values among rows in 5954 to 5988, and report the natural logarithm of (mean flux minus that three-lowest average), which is -2.1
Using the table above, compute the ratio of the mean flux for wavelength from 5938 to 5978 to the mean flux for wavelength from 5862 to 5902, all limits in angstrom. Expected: 1.11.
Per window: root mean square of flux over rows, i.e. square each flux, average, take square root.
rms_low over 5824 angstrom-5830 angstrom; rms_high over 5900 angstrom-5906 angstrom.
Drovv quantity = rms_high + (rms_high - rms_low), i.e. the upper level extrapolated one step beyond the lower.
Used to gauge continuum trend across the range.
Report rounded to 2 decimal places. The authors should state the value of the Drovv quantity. 0.77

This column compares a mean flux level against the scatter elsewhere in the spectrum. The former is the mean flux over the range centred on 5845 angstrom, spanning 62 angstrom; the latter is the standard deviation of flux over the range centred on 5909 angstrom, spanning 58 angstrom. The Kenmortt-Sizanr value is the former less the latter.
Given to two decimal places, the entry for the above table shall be 1.03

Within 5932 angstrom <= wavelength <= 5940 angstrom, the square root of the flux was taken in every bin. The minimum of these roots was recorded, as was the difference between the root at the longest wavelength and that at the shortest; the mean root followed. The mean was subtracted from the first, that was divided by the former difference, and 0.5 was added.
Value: 1.1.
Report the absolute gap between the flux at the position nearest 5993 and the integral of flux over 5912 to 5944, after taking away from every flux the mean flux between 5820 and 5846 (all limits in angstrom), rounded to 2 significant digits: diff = 3.4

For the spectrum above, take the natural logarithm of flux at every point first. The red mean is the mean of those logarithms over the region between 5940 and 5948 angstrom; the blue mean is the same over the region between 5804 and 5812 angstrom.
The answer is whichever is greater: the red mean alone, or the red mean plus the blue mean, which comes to 0.24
